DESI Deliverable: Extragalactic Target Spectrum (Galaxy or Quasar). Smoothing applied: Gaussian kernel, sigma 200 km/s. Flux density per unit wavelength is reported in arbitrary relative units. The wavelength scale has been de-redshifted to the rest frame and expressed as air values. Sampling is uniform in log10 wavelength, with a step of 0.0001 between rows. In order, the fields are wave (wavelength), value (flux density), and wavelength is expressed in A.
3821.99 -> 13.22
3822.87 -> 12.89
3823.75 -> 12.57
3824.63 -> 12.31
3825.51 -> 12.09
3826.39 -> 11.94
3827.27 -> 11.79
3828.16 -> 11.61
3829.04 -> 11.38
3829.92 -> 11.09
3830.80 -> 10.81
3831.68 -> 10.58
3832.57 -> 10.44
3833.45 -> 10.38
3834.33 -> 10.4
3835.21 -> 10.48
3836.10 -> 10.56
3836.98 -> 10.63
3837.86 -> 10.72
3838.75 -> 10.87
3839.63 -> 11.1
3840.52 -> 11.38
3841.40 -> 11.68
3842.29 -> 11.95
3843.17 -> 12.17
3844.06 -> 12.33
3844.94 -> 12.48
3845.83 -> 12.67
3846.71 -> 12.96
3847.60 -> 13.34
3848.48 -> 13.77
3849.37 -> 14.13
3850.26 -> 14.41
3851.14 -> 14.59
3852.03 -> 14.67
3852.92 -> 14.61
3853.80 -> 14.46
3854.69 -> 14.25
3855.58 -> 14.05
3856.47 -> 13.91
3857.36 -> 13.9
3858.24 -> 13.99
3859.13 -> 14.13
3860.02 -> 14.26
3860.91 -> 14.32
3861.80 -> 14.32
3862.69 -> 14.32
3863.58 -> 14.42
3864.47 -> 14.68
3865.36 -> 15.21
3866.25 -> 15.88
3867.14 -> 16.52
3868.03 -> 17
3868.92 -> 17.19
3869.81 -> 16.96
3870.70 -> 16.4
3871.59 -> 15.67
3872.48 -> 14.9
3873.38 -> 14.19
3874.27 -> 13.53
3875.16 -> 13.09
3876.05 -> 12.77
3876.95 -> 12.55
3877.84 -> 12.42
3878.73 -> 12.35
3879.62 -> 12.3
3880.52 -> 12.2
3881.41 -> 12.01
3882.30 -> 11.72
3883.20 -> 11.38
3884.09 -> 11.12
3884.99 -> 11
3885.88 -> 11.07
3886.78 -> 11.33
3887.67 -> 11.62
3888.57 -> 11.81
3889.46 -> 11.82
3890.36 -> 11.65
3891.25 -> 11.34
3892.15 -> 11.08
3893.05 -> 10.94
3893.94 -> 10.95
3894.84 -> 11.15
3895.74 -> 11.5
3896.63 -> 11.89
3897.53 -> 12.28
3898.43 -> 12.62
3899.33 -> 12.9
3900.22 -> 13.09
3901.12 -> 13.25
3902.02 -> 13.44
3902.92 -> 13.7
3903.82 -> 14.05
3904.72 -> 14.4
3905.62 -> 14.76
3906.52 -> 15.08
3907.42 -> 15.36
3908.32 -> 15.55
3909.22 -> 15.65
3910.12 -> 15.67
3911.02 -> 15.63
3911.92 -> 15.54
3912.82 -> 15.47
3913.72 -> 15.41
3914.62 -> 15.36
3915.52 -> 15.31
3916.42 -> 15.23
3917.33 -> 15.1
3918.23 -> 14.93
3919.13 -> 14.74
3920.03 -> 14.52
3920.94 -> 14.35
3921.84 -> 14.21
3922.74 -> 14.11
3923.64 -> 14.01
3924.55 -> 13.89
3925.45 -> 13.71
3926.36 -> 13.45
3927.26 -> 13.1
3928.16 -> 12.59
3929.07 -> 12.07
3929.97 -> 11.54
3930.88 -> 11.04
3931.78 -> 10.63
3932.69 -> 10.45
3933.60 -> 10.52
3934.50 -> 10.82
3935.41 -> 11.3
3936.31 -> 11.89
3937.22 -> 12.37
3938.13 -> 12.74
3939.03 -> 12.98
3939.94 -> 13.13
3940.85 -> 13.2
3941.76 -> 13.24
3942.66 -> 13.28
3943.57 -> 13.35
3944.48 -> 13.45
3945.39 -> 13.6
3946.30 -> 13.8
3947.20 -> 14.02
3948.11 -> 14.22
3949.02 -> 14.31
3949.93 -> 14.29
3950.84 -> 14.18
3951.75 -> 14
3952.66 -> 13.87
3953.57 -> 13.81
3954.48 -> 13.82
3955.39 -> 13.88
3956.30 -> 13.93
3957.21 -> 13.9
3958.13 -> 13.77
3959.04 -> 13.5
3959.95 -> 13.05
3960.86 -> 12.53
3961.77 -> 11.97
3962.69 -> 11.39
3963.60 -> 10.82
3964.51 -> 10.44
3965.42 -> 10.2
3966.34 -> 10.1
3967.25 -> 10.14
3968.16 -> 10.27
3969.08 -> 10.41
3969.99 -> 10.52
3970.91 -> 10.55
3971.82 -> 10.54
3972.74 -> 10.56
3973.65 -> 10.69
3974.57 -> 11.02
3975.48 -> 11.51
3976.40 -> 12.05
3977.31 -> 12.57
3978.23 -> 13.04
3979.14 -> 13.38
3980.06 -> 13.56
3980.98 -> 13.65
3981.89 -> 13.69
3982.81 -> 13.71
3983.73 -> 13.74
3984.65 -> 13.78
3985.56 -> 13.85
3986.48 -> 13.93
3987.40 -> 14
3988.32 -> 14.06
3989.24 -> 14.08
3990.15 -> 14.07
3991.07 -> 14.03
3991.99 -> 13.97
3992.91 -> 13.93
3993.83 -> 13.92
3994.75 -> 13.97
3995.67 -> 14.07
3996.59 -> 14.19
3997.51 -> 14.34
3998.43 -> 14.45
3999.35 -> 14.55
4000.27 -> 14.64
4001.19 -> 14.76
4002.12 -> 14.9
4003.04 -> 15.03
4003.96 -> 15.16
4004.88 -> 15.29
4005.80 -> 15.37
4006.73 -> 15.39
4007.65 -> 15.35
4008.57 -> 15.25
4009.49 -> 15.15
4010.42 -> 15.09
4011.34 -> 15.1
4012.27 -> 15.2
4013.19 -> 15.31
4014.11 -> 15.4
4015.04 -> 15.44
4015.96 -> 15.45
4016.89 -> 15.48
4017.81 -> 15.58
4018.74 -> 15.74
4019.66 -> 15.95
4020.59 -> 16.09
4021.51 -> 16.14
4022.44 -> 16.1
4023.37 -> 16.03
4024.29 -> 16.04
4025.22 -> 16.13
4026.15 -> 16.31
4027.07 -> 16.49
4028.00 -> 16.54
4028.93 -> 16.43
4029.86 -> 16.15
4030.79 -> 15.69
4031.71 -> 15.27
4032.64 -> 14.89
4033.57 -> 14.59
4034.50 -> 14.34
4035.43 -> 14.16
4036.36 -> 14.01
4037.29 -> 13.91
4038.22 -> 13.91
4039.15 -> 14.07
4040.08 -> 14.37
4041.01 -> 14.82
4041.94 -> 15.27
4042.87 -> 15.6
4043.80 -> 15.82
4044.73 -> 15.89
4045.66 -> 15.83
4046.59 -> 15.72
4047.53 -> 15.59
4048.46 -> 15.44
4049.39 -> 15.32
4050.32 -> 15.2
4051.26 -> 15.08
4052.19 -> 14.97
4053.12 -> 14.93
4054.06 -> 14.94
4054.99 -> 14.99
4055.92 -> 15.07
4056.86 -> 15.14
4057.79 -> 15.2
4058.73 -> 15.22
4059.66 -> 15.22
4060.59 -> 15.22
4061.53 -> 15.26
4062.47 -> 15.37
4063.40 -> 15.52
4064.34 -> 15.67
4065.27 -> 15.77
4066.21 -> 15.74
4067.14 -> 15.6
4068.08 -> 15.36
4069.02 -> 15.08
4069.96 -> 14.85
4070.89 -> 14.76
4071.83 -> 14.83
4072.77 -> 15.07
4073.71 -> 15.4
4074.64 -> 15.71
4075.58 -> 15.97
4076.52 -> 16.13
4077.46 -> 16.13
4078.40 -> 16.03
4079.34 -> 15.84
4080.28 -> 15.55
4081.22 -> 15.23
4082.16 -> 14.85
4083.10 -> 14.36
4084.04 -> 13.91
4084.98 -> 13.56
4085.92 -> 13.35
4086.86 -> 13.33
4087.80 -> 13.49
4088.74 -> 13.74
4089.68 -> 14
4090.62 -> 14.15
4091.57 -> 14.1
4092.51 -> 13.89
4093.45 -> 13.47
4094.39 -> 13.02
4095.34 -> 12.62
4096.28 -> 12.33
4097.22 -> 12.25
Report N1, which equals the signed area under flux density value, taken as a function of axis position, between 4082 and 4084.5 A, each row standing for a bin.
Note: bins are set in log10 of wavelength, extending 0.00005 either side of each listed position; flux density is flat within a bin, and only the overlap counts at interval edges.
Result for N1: 35.8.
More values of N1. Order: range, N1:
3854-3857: 42.2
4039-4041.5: 36.2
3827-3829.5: 28.9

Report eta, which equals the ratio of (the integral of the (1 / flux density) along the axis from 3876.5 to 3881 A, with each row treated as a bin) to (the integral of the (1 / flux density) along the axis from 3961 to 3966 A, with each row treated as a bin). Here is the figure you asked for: 0.80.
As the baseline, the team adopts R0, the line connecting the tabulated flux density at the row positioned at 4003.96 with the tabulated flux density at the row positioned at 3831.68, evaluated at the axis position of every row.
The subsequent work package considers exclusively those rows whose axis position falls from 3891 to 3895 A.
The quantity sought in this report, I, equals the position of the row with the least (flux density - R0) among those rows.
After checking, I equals 3893.94 A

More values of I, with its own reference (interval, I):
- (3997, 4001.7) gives 3997.51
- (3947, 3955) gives 3954.48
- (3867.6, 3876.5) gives 3876.05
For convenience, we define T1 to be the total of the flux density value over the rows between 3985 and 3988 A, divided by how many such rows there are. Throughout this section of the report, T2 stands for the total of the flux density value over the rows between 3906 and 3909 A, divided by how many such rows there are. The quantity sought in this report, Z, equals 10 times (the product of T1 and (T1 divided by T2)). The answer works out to 127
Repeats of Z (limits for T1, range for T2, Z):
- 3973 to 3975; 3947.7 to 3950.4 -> 83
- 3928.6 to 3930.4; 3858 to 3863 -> 98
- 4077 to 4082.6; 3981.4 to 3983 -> 178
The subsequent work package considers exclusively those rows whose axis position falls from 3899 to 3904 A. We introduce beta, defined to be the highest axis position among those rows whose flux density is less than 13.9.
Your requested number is 3902.92 A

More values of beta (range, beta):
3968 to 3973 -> 3972.74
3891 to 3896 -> 3895.74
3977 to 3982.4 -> 3981.89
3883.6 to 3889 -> 3888.57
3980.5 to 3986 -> 3985.56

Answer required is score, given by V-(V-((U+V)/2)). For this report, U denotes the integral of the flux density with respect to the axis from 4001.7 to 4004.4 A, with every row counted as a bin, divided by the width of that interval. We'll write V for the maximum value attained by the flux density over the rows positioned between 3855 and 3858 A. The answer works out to 14.6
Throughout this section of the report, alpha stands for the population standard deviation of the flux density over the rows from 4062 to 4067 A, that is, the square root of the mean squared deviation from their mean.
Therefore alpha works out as 0.15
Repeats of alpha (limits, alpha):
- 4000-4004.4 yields 0.19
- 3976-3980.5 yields 0.55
